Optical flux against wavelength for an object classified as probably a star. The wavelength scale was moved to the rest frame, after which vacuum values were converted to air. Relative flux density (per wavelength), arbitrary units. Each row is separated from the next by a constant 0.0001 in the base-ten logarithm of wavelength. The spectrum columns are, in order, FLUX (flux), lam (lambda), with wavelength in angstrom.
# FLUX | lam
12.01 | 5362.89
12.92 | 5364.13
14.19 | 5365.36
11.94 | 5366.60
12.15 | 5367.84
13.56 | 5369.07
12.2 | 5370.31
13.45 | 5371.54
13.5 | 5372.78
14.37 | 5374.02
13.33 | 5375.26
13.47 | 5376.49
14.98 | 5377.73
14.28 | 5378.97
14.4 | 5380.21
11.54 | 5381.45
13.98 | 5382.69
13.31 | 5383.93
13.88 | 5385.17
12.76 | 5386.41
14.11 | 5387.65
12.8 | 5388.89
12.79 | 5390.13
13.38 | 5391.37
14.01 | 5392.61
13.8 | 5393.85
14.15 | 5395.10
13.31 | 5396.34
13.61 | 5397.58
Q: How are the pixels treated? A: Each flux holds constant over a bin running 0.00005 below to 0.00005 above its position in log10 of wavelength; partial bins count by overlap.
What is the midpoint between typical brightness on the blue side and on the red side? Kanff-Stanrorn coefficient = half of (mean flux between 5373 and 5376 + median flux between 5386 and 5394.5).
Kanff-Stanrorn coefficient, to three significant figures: 13.6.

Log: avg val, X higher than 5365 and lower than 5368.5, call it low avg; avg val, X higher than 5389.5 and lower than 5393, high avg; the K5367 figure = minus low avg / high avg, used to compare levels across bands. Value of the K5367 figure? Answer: -0.95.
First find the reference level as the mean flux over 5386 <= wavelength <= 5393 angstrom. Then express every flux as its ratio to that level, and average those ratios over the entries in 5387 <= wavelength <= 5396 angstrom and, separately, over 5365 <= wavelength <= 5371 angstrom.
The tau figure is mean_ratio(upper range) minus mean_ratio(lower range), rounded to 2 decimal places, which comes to 0.06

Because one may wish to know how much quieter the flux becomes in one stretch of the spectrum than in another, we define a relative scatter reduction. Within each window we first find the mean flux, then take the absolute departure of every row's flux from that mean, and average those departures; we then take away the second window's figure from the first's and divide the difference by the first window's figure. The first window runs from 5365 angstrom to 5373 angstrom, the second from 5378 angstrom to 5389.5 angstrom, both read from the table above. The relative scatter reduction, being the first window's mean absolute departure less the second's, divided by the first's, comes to 0.02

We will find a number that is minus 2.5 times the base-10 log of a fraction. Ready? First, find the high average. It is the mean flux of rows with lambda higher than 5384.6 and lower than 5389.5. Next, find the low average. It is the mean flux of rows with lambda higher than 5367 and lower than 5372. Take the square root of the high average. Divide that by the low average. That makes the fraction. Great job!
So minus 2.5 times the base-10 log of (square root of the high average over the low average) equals 1.36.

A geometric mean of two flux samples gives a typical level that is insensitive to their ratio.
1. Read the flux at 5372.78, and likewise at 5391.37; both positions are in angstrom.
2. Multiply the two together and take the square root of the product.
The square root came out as 13.4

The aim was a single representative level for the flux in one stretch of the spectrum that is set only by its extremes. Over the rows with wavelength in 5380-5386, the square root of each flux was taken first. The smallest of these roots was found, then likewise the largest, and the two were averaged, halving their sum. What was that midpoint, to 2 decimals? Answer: 3.60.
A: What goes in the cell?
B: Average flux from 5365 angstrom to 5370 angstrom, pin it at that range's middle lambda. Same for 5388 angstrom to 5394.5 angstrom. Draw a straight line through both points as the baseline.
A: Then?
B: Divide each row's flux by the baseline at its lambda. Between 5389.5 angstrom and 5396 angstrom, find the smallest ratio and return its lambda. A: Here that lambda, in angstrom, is 5390.13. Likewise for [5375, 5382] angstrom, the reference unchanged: 5381.45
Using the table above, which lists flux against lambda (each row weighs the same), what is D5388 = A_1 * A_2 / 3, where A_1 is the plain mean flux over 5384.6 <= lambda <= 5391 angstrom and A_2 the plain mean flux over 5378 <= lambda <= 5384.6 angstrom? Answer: 60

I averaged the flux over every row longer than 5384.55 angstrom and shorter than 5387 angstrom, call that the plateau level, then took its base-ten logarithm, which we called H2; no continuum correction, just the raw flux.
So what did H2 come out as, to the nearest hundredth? 1.12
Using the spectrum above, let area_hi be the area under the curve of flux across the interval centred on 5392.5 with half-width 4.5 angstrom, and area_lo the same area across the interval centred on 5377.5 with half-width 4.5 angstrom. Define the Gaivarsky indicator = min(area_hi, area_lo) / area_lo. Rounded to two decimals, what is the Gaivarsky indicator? 0.98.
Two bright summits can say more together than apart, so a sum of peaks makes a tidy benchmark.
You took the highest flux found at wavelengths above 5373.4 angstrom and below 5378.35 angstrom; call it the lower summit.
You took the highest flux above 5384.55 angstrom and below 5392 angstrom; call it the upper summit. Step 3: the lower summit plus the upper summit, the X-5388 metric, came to 29.1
